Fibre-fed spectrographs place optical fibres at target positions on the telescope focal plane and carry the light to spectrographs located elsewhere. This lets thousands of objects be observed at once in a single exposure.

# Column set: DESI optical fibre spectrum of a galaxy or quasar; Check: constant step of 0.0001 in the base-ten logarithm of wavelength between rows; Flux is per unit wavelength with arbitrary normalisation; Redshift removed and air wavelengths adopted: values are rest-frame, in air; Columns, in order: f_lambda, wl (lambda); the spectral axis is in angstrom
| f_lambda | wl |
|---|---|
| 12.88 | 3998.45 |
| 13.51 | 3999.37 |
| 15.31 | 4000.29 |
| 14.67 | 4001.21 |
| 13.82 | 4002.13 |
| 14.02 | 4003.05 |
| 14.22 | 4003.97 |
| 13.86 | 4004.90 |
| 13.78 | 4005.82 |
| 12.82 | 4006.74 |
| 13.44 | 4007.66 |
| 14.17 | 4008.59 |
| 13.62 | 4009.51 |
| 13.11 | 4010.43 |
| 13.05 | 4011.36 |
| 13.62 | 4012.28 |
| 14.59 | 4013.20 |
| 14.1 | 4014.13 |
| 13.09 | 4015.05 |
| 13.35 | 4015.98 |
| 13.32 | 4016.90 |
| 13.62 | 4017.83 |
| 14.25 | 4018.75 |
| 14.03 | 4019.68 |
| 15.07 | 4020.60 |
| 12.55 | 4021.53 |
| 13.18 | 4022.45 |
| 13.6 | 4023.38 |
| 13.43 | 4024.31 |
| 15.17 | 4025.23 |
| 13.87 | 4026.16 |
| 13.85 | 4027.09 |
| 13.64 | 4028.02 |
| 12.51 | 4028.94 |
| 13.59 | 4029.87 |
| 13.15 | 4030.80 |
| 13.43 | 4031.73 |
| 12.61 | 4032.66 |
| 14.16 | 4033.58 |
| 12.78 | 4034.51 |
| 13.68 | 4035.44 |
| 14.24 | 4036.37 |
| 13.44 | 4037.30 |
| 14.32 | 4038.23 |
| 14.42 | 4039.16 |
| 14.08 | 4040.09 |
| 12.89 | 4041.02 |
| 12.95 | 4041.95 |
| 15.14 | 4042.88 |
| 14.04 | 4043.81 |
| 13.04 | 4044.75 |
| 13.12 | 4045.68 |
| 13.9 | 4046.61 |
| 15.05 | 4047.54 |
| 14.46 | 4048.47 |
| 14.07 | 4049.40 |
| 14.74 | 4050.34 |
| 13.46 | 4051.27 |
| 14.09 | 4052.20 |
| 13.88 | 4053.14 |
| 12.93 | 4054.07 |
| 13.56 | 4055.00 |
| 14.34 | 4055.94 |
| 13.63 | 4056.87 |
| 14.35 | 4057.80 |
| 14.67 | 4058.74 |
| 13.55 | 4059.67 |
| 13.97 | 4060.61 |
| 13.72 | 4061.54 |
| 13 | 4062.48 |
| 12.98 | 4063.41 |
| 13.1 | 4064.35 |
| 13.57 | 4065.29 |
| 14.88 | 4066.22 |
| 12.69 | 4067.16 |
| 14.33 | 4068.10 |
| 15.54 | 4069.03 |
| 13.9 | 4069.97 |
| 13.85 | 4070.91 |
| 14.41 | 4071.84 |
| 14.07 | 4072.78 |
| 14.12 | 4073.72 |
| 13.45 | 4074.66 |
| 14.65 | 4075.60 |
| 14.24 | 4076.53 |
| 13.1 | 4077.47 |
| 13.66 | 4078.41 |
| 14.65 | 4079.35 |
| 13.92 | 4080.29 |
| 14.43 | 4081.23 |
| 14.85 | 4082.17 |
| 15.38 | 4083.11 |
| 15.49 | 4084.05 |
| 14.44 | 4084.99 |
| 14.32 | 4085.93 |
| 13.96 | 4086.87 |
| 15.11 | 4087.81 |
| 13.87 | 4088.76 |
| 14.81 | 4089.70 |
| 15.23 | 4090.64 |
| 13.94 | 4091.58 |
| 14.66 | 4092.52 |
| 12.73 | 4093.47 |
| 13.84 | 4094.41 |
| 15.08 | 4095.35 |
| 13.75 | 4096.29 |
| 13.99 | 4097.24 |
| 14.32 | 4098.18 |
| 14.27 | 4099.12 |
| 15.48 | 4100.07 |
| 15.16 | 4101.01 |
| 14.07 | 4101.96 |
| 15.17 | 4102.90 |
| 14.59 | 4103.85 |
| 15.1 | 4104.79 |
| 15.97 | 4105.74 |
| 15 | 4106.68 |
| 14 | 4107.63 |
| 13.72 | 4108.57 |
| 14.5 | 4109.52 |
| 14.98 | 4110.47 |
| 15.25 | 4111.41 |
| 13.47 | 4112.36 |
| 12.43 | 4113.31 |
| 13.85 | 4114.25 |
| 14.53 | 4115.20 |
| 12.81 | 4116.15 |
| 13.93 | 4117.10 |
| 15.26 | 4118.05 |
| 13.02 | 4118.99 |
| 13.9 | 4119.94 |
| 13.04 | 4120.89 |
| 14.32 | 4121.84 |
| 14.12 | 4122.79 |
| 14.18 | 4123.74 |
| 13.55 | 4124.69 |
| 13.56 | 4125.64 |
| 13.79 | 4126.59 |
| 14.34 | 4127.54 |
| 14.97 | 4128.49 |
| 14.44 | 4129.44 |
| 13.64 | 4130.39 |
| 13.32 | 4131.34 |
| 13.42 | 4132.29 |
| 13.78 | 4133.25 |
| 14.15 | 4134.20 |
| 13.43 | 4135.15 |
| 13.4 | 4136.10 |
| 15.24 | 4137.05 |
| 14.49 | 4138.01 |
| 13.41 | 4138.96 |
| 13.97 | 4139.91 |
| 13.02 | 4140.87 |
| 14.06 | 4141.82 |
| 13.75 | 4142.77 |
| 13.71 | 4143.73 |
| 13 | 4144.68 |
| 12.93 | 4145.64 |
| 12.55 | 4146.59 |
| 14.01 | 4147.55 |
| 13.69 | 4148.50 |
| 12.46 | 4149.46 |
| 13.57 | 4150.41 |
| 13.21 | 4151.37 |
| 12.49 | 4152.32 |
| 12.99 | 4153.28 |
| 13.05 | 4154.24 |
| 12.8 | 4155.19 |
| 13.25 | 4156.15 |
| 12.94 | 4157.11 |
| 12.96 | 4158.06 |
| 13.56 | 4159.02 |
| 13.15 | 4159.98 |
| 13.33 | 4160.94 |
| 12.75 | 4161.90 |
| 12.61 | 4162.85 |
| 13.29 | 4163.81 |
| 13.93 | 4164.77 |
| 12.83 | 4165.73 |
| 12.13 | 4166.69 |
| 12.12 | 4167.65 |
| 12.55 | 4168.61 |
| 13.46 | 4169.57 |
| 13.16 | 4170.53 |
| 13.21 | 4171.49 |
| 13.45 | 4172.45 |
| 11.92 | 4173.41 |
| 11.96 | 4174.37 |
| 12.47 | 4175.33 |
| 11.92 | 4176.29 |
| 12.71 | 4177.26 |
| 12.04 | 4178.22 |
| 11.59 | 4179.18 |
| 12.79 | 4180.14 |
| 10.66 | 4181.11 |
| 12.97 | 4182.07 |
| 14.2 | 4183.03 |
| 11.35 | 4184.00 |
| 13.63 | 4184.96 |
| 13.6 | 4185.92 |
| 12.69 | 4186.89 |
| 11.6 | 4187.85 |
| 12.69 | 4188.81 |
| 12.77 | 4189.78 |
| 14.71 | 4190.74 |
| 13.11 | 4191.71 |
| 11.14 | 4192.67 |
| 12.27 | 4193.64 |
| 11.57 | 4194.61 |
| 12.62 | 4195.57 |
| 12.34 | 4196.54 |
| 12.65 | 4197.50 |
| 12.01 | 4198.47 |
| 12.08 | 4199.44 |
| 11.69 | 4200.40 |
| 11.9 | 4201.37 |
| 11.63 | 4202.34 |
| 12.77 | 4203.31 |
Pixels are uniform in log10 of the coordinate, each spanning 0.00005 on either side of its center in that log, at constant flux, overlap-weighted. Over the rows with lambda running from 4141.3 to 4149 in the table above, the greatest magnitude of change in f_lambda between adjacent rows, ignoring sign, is 1.5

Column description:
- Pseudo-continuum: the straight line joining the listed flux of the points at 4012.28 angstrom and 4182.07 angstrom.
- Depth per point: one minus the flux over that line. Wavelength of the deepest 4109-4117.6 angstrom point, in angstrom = 4113.31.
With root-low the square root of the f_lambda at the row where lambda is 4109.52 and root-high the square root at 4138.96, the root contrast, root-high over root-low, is 0.96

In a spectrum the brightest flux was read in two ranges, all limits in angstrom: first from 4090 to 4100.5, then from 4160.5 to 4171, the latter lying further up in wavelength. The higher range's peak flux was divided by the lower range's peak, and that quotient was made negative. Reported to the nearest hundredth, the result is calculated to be -0.90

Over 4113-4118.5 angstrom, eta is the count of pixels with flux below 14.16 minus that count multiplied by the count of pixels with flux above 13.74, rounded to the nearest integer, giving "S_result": -12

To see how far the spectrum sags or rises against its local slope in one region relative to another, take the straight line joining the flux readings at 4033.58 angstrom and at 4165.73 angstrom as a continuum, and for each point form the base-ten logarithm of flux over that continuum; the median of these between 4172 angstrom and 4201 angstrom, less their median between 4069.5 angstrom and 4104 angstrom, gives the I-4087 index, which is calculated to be -0.03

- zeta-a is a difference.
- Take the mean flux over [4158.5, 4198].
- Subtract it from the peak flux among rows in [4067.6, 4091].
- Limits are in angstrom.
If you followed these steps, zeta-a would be 2.9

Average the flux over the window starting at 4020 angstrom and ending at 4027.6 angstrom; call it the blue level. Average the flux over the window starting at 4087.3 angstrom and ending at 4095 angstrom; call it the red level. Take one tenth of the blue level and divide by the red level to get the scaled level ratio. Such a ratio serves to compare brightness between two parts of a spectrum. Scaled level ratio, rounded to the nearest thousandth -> 0.097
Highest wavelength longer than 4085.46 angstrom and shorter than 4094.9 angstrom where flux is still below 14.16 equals 4094.41 angstrom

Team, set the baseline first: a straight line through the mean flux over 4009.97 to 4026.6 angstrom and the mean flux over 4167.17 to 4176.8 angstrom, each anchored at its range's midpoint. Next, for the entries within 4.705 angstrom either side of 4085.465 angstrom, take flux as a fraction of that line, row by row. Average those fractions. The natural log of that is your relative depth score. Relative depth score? 0.10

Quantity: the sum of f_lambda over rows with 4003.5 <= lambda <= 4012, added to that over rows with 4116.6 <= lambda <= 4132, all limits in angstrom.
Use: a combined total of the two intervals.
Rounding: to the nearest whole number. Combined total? 345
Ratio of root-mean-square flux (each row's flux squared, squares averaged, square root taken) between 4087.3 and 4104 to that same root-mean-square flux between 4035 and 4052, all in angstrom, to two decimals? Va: 1.04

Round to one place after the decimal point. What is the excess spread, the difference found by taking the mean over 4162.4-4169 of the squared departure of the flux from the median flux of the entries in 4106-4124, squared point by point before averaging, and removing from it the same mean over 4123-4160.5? 1.2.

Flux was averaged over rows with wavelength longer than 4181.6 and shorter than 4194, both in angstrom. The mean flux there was 12.8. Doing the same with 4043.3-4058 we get 13.9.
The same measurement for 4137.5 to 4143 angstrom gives 13.8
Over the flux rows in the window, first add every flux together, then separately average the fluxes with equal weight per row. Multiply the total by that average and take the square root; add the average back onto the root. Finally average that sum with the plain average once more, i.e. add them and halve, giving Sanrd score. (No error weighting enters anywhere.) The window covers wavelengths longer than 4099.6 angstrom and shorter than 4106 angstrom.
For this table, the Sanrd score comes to 35.0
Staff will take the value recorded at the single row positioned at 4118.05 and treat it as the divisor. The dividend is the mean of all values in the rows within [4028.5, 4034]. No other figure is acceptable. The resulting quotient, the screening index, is 0.87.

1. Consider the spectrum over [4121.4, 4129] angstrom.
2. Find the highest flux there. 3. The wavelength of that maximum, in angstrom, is 4128.49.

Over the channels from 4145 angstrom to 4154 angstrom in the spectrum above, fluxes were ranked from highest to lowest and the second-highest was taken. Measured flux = 13.69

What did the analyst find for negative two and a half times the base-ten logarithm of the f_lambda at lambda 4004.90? -2.85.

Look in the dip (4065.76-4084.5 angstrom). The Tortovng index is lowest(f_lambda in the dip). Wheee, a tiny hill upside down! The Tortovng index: 12.69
